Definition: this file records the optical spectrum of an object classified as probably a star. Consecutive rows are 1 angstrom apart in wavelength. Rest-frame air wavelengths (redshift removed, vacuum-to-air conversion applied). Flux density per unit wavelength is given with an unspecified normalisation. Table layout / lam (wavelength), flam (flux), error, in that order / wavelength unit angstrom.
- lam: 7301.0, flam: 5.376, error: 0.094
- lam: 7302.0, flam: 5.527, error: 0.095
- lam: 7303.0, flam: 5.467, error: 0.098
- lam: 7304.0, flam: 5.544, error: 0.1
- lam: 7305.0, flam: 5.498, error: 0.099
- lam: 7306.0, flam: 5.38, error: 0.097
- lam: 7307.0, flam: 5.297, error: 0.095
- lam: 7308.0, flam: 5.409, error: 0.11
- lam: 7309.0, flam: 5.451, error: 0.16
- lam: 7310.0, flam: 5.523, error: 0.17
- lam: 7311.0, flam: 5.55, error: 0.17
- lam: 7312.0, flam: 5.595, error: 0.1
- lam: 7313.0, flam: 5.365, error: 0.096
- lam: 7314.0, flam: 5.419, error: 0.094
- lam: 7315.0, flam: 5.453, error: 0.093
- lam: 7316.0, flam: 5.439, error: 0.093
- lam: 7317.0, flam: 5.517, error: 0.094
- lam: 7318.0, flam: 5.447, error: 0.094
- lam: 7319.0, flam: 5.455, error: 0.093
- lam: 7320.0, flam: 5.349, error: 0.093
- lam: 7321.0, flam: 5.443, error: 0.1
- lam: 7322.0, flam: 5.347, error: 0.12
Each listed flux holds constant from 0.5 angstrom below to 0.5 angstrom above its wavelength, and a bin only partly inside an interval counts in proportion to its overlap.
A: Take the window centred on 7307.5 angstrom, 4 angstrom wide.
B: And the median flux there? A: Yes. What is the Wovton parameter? 5.39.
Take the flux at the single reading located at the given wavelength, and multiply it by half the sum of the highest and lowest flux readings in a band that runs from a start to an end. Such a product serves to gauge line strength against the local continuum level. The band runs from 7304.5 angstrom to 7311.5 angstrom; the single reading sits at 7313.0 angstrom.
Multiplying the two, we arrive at 29.1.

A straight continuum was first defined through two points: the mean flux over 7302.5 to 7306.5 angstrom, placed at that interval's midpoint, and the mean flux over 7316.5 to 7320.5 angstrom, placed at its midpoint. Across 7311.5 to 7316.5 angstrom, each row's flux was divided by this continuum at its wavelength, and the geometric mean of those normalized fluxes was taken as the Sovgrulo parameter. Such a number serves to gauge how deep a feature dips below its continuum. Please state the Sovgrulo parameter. 1.000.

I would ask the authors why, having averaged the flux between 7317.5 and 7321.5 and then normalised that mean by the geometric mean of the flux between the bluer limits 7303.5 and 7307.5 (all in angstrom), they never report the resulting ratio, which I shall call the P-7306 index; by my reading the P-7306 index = 1.00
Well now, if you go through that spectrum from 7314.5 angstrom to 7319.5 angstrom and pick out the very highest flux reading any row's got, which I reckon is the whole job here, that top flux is 5.517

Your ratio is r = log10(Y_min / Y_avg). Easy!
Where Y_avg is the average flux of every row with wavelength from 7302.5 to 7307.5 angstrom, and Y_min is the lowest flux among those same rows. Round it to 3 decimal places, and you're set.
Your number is -0.011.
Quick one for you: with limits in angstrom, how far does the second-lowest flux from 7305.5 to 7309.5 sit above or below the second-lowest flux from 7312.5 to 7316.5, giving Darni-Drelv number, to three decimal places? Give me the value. -0.039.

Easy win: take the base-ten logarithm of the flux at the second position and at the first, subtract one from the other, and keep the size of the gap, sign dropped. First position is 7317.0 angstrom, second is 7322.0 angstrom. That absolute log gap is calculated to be 0.014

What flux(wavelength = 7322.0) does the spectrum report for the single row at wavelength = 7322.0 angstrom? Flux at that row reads 5.347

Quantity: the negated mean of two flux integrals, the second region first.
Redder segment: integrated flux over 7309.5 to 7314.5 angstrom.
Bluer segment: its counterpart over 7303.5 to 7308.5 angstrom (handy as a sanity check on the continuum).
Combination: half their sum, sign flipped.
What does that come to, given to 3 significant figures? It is -27.3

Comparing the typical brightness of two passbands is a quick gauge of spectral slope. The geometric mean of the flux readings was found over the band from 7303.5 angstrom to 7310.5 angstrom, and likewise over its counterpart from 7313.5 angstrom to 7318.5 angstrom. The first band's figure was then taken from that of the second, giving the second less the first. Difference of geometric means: 0.012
